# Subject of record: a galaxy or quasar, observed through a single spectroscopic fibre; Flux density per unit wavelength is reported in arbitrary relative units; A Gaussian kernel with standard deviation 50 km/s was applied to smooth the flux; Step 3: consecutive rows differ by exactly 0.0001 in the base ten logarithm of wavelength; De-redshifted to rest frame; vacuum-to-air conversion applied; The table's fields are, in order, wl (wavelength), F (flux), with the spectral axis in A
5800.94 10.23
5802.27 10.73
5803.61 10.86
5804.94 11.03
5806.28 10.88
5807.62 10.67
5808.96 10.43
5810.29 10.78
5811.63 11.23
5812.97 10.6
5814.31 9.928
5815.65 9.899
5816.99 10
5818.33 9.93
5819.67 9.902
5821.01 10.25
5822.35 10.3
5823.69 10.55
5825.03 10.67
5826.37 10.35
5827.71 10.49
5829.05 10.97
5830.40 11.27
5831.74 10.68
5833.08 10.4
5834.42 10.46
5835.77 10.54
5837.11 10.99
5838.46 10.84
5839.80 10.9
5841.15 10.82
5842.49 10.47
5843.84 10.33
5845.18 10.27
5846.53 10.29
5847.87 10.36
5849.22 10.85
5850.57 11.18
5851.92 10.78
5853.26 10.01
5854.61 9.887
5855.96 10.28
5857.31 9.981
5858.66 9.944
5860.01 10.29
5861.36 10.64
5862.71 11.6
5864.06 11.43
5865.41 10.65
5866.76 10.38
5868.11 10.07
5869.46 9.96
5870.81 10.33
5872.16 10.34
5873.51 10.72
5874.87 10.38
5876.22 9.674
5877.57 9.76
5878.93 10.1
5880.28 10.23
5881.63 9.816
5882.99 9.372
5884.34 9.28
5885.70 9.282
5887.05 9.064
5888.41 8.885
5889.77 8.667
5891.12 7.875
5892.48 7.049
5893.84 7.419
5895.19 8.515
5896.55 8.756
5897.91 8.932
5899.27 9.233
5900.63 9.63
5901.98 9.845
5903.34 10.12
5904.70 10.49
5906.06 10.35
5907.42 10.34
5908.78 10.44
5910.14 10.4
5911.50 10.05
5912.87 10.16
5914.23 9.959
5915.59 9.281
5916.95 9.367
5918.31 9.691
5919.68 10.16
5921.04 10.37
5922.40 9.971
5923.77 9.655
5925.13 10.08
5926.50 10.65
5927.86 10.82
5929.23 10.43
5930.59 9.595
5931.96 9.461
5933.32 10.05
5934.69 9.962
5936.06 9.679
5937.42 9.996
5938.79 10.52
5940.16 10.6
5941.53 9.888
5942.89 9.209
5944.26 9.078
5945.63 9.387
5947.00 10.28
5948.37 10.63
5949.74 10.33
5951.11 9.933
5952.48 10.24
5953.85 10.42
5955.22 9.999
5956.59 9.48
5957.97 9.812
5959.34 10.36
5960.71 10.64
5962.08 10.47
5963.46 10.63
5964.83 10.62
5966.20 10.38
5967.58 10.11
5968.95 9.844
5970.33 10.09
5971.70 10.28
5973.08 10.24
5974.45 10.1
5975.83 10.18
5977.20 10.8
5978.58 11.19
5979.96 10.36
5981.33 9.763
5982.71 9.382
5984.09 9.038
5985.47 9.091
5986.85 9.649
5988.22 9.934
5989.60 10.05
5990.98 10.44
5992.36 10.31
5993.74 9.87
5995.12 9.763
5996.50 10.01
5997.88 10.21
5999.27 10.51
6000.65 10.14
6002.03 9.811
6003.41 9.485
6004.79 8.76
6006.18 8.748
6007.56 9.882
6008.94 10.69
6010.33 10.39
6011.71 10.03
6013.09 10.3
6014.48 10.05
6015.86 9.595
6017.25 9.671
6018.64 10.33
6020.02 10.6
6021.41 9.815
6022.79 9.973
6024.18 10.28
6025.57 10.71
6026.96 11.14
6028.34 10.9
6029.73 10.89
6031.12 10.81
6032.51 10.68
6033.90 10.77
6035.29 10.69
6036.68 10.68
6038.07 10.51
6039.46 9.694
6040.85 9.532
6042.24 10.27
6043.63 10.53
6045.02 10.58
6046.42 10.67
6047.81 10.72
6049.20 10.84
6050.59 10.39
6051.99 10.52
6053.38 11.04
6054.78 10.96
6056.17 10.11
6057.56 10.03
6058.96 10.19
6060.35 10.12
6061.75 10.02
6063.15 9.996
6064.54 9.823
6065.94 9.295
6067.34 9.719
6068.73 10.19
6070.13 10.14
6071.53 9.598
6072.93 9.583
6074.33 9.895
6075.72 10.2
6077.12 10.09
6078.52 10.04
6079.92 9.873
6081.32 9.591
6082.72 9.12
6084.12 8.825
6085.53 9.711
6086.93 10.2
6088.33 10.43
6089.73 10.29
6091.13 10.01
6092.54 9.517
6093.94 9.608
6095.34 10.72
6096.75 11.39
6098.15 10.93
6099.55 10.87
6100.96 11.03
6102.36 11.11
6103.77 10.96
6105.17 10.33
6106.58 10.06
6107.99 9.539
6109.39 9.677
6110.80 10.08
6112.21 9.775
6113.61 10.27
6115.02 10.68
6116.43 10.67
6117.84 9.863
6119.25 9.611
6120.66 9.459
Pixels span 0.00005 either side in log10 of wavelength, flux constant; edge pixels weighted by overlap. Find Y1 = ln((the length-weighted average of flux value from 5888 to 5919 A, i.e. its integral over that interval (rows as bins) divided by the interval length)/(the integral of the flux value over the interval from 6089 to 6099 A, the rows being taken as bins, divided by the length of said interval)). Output -0.10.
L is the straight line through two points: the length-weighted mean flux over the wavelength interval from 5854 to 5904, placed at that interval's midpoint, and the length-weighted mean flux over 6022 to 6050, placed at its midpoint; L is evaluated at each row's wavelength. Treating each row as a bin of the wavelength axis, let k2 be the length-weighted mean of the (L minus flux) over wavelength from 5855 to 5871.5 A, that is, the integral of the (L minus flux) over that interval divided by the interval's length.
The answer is -0.9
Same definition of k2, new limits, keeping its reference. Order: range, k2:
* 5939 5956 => 0.0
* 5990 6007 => 0.5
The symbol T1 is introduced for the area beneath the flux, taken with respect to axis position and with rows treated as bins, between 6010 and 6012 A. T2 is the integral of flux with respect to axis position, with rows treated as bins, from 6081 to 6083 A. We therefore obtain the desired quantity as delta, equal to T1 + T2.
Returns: 39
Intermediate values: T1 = 20.5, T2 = 19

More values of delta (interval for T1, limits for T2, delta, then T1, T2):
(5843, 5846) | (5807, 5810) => 63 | 30.9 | 32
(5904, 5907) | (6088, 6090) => 52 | 31.2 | 21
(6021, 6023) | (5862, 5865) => 54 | 19.8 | 34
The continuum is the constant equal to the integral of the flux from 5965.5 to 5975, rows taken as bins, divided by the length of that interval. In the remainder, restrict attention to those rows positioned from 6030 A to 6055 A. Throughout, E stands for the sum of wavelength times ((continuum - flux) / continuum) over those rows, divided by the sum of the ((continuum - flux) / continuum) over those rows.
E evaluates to 6044.2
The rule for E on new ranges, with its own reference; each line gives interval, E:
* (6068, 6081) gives 6074.3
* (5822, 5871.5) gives 5843.9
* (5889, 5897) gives 5893.0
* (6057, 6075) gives 6068.1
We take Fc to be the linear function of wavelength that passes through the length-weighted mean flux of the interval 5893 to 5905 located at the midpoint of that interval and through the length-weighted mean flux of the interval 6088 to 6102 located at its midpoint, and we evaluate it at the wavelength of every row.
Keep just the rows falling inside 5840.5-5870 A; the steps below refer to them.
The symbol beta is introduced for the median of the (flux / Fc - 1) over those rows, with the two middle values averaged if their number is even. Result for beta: 0.17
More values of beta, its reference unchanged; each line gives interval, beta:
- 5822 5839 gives 0.22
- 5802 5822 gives 0.24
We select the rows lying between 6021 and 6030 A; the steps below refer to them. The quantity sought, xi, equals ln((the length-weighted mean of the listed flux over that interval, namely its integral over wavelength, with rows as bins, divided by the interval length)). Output 2.36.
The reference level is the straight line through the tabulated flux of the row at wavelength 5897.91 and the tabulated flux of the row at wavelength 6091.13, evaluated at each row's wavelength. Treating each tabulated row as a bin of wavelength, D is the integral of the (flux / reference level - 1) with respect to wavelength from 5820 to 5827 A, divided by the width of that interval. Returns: 0.22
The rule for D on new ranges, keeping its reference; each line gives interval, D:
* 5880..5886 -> 0.08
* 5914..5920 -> 0.07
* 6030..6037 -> 0.11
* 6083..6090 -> -0.02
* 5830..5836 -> 0.24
